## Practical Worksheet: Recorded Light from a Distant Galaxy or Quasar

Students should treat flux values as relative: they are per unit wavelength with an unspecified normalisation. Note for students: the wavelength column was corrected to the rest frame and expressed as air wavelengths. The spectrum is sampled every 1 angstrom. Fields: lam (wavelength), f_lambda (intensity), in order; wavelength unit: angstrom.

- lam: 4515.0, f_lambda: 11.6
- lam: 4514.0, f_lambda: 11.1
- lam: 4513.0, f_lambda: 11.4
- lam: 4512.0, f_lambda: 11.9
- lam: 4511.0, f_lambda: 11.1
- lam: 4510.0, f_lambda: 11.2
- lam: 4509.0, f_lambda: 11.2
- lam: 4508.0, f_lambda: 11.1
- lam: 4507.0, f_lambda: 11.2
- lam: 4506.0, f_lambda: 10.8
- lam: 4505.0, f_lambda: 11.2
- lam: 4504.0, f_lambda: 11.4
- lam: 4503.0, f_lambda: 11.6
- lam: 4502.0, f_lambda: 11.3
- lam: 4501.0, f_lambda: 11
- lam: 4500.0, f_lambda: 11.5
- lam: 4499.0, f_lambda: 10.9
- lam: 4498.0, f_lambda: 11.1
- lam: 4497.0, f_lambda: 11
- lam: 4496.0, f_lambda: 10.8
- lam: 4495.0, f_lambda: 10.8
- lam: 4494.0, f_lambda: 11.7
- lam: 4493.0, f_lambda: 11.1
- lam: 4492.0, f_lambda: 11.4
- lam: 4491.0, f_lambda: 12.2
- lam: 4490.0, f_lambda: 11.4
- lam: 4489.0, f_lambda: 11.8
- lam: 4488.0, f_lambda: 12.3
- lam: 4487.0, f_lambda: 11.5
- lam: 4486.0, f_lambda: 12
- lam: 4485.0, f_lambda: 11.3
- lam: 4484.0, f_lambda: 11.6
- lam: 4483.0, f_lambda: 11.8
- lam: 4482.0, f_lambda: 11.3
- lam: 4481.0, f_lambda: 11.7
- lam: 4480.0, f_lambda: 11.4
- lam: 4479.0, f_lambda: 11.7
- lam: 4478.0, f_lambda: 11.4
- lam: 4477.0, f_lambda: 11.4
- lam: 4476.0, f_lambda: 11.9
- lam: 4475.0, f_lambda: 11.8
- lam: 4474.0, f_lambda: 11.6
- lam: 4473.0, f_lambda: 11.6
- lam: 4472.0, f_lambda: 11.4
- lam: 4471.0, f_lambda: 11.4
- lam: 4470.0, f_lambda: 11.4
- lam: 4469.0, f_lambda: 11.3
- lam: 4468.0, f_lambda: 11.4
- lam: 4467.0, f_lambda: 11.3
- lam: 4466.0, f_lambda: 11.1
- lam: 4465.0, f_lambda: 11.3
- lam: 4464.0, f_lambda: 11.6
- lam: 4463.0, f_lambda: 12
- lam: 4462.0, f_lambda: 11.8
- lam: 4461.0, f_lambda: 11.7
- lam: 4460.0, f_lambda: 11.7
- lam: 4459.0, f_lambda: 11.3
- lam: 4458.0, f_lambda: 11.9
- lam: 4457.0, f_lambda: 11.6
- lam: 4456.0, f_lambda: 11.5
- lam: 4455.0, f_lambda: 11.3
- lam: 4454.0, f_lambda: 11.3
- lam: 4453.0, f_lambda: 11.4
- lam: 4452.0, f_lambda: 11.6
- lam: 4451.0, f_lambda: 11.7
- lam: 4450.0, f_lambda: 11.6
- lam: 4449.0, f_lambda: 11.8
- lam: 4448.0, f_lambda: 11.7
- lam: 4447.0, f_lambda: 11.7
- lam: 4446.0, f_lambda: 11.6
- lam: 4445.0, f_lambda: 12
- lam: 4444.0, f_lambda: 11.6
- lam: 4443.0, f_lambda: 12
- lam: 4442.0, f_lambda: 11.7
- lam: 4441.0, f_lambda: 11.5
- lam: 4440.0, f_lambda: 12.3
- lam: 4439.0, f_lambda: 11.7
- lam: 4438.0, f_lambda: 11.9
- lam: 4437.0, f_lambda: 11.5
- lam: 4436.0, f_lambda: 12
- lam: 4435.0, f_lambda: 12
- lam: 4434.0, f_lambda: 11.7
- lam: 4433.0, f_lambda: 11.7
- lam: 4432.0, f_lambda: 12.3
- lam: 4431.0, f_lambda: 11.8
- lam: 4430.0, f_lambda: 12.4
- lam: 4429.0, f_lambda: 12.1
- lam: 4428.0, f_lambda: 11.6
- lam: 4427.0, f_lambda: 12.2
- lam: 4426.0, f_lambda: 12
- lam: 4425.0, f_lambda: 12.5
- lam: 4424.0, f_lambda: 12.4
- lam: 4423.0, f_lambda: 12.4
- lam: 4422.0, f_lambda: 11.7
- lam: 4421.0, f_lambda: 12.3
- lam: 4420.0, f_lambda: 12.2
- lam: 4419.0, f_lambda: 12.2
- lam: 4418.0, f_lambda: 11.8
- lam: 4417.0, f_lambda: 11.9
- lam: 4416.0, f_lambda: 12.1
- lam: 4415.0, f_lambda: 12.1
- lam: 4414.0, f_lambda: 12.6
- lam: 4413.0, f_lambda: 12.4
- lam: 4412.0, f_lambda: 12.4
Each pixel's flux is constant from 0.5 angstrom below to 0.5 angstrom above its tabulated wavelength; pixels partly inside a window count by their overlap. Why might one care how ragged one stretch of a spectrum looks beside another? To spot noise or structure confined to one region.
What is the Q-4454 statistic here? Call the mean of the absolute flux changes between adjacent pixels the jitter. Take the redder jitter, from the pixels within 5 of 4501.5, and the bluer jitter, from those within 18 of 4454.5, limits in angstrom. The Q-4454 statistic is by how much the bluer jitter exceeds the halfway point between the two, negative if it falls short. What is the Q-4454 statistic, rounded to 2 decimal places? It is -0.04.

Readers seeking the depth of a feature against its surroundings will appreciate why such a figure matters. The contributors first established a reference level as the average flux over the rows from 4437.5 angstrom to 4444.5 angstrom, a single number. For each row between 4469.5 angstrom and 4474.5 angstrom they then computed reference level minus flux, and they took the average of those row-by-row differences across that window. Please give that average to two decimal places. 0.33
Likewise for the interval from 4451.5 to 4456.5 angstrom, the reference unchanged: 0.39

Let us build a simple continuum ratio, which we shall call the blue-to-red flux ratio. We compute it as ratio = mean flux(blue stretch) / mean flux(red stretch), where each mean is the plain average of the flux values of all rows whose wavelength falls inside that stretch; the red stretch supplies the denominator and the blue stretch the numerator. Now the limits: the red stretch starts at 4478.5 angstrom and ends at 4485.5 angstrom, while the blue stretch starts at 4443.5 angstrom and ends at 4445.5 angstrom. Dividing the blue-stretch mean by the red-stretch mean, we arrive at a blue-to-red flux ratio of 1.02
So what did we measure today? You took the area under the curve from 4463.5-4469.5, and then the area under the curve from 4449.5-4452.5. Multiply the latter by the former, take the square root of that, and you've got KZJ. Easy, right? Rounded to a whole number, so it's 49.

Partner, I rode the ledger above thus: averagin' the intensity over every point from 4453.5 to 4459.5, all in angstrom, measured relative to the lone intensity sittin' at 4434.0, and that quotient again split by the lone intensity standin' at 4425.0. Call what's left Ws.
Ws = 0.0785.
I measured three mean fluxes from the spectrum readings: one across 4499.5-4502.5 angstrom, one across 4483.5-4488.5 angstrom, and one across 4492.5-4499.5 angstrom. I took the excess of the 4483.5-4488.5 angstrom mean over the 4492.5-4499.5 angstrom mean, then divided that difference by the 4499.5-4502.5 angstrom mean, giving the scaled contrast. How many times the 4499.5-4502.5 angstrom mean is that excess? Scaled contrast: 0.061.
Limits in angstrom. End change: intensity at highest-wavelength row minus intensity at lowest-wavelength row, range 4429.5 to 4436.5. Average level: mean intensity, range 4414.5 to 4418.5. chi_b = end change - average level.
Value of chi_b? -12.4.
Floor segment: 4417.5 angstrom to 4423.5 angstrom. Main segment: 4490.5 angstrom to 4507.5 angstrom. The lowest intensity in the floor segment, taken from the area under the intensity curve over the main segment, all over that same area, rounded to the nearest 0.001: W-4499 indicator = 0.939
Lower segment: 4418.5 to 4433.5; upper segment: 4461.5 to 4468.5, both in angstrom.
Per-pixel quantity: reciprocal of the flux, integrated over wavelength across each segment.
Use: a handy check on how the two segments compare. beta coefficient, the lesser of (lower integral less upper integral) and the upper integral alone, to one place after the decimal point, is 0.6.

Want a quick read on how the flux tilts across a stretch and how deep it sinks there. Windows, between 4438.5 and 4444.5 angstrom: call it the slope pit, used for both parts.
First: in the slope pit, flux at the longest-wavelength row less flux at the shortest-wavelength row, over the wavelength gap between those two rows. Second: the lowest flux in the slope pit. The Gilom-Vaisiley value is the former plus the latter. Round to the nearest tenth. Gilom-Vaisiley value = 11.5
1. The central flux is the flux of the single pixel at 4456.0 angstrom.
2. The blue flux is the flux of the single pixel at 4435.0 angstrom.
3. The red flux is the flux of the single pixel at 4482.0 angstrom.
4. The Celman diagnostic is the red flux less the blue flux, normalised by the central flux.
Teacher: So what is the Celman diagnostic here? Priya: -0.061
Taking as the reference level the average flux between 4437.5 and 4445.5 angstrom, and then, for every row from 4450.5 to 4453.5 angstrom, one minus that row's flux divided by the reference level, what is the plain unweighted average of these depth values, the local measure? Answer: 0.023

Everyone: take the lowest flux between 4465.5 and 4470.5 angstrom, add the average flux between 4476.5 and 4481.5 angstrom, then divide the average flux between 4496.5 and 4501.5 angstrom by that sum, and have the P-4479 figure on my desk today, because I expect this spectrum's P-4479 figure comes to 0.491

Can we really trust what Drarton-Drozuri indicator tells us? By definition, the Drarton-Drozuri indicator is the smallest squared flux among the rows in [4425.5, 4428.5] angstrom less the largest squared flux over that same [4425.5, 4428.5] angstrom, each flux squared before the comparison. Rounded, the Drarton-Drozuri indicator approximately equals -14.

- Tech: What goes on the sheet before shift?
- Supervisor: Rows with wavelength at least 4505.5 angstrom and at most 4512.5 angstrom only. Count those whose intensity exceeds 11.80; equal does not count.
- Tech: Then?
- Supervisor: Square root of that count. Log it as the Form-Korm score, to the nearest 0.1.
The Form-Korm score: 1.0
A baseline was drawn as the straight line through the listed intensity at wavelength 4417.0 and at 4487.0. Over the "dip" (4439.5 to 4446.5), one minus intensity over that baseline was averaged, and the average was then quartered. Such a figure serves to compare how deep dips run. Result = -0.001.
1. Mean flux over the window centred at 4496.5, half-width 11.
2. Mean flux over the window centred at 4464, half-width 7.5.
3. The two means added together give 22.88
